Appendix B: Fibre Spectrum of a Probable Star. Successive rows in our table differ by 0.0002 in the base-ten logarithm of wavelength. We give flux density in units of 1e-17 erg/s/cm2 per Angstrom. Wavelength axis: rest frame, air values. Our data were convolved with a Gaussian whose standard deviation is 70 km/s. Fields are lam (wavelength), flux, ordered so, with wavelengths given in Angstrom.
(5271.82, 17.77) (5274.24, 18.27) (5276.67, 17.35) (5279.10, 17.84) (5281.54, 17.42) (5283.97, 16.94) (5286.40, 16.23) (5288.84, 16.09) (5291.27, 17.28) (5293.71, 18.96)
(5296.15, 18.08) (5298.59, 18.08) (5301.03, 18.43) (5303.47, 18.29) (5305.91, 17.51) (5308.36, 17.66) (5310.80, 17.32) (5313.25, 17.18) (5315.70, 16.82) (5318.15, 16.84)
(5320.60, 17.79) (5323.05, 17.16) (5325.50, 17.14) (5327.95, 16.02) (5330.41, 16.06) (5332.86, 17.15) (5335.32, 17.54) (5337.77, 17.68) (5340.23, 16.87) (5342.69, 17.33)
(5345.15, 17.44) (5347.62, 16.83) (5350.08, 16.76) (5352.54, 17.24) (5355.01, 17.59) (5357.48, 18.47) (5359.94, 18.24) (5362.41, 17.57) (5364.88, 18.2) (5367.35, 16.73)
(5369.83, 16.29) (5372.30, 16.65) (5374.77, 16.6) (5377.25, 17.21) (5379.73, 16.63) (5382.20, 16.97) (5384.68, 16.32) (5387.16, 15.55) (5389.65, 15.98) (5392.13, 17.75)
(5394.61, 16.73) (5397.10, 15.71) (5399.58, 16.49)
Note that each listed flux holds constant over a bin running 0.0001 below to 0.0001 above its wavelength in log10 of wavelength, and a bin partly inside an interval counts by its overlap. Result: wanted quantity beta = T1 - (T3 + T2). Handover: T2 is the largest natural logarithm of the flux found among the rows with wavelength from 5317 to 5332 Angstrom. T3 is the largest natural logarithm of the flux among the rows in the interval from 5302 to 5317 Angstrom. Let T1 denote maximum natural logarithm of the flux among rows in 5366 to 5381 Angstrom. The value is -2.94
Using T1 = 2.85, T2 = 2.88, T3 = 2.91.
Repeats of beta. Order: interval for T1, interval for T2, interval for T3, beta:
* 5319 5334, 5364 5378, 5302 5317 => -2.93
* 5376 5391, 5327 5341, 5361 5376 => -2.93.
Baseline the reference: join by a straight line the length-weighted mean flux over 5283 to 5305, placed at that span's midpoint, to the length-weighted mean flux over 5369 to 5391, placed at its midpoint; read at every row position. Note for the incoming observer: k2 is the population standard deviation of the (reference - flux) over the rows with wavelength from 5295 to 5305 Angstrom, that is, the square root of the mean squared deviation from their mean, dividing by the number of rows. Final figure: 0.18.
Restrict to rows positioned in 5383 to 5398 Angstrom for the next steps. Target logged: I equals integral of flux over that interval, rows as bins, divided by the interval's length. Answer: 16.4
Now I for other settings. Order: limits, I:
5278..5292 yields 16.9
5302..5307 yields 18.0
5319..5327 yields 17.3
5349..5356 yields 17.2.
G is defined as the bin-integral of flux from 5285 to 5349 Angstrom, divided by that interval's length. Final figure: 17.3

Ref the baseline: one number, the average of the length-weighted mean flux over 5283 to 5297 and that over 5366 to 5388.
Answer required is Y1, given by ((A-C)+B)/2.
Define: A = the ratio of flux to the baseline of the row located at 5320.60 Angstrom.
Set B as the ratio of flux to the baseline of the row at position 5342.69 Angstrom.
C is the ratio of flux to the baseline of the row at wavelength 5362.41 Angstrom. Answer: 0.52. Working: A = 1.05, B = 1.02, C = 1.04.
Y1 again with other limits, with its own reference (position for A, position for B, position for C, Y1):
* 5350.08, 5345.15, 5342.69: 0.50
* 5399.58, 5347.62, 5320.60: 0.46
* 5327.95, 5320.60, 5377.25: 0.49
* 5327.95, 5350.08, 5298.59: 0.43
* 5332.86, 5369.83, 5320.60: 0.46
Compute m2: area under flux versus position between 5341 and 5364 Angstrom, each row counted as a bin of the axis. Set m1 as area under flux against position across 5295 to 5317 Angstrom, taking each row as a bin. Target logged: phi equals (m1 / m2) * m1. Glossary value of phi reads 377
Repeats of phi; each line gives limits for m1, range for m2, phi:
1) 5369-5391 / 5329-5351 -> 350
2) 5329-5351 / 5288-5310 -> 359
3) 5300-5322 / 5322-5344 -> 397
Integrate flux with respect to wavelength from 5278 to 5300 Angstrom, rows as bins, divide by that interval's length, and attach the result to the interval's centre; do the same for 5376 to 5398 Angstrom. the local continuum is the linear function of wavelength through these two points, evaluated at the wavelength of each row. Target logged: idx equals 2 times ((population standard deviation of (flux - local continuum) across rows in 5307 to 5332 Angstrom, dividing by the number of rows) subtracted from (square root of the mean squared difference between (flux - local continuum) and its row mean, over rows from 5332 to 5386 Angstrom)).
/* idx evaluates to 0.074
